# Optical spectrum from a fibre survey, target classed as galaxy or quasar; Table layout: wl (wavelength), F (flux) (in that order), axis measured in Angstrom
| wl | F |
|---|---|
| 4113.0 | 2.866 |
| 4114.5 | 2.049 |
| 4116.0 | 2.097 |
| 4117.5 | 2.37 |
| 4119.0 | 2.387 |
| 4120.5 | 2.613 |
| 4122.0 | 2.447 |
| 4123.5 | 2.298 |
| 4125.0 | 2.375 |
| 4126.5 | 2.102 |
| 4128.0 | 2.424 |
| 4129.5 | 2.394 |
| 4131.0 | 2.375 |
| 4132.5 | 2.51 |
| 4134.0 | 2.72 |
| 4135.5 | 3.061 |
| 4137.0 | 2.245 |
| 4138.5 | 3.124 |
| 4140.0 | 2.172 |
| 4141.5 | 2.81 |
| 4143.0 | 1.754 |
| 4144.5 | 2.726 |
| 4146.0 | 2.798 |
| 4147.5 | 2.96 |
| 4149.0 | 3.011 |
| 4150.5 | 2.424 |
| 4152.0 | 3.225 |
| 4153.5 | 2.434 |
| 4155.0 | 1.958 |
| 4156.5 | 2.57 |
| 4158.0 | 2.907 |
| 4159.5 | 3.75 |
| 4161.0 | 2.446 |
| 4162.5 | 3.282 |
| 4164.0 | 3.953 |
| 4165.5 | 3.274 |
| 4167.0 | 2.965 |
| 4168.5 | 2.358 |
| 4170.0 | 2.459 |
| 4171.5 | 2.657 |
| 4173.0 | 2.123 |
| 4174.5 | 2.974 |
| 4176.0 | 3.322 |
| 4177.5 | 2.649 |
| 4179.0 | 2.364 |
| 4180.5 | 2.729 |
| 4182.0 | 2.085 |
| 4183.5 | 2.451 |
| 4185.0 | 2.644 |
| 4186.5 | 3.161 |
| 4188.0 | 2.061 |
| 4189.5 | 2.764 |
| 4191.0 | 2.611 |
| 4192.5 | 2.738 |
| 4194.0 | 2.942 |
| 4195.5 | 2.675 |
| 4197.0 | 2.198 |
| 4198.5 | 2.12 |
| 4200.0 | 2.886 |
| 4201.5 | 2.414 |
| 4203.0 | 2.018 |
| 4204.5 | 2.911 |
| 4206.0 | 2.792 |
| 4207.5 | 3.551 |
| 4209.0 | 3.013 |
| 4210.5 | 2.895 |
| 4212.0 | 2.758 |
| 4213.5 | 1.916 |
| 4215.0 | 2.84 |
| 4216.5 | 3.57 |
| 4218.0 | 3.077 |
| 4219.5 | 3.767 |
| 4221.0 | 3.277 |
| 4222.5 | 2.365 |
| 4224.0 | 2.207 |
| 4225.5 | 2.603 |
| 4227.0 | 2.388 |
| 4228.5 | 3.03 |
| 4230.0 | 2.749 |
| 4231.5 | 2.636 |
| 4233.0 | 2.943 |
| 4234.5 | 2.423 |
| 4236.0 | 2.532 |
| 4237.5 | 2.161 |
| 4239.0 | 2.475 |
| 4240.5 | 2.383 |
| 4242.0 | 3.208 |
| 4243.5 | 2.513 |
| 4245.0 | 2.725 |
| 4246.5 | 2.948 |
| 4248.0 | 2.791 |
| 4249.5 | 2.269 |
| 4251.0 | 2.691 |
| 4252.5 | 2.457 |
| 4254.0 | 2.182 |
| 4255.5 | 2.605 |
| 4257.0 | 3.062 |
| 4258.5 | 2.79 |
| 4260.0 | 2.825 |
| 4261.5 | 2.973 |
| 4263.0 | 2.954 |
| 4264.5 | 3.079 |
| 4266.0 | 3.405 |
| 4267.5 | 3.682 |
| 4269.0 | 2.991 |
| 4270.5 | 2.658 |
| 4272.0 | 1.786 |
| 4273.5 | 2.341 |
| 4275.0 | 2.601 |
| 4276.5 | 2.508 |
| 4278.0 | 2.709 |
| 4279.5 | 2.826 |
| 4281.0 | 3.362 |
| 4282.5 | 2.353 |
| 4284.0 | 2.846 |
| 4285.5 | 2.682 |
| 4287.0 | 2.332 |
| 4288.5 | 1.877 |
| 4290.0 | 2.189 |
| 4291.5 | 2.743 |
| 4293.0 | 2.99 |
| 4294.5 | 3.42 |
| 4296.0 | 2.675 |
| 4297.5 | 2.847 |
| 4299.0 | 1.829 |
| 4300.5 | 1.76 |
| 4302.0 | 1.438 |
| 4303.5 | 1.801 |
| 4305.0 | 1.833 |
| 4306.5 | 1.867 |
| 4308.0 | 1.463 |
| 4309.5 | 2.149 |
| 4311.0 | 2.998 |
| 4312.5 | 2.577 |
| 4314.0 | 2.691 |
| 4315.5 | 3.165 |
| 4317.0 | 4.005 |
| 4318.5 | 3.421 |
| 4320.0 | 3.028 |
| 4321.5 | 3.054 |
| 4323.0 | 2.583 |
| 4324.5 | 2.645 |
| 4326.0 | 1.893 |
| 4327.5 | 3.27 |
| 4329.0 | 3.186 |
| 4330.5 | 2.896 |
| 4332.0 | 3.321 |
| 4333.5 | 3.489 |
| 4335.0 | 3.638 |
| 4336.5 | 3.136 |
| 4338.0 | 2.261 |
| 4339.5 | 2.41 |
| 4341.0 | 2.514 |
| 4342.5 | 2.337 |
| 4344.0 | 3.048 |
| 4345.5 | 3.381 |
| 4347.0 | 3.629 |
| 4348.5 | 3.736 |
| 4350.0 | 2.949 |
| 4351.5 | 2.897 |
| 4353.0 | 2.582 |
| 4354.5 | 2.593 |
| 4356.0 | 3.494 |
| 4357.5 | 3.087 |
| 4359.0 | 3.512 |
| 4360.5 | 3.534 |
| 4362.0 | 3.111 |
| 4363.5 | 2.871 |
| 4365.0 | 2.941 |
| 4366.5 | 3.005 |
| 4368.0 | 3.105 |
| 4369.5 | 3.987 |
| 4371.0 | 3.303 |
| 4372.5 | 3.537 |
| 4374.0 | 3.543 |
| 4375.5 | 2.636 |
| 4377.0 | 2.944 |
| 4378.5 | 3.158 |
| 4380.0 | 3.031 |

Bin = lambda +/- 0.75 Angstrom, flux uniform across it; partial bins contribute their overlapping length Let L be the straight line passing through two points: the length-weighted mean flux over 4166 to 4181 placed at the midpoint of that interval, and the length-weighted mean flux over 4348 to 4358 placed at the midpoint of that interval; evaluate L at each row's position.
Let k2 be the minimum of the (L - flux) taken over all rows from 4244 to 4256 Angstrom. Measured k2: -0.13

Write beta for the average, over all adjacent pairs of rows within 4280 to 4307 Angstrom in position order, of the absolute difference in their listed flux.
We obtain 0.40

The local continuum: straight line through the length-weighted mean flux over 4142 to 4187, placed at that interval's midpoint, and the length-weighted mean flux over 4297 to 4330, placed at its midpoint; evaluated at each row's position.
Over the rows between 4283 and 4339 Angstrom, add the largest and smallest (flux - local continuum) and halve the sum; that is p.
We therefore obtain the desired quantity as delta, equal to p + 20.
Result 20.2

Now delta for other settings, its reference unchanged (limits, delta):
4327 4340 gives 20.5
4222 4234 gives 20.0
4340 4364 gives 20.6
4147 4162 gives 20.1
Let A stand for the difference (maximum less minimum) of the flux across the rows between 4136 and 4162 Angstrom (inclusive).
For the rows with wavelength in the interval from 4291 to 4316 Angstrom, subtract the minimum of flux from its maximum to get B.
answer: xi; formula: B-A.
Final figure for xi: -0.01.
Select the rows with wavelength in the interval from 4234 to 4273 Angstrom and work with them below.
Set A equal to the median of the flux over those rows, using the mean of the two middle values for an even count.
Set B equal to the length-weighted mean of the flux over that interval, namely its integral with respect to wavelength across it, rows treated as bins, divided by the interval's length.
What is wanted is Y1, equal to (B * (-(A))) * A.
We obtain -19.9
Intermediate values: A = 2.71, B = 2.71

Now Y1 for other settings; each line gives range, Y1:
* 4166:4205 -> -18.1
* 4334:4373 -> -29.7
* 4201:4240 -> -20.8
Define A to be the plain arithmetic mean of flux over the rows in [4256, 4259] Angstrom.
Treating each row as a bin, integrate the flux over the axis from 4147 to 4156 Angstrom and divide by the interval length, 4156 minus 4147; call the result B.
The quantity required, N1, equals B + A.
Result 5.58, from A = 2.93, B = 2.66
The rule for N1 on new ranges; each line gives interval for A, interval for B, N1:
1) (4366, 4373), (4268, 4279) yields 5.93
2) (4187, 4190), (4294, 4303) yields 4.70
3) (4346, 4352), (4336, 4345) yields 5.93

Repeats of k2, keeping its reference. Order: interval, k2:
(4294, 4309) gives -0.51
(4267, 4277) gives -0.82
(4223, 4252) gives -0.40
